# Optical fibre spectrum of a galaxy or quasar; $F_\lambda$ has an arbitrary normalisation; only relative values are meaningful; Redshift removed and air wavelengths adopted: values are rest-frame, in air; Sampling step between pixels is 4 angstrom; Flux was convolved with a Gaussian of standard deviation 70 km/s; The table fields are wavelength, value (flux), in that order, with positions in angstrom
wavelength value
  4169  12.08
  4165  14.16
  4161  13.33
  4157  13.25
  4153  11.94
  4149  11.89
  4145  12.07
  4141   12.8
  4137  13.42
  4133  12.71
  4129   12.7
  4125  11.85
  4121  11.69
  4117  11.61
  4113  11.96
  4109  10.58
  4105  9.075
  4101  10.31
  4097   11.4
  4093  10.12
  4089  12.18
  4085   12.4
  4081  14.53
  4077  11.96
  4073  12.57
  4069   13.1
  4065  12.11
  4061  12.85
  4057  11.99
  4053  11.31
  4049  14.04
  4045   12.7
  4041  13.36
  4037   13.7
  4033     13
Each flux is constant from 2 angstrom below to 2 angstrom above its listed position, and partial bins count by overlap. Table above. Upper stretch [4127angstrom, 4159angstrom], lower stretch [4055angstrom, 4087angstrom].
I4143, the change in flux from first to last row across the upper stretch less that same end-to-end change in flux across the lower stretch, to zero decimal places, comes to 0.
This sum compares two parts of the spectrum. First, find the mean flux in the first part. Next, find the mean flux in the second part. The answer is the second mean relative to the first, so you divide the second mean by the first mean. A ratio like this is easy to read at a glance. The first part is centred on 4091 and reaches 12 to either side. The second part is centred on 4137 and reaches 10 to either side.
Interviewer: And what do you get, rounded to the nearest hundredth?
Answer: 1.08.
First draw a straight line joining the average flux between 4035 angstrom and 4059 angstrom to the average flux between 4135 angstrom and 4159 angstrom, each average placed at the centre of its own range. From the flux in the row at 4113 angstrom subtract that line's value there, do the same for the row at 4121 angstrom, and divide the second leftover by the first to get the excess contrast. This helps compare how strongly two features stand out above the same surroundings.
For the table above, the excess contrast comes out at 1.4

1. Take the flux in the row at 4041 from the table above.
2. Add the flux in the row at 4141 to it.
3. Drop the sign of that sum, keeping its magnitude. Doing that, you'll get 26.2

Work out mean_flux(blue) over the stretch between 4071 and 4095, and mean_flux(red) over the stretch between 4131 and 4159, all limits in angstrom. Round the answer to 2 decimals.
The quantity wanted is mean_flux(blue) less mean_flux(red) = -0.29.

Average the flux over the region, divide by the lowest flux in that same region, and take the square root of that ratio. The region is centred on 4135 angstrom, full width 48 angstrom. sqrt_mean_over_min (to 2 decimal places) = 1.03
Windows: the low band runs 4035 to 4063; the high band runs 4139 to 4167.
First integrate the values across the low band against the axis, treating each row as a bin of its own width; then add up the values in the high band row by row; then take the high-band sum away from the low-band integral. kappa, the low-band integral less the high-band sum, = 270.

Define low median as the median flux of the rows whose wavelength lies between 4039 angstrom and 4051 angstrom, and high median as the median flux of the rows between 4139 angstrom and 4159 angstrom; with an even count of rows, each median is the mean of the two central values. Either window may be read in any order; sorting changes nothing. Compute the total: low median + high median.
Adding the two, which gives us 25.4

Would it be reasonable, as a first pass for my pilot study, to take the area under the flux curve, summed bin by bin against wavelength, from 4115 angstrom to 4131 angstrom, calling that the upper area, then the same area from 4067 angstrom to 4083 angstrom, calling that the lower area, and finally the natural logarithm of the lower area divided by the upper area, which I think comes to 0.09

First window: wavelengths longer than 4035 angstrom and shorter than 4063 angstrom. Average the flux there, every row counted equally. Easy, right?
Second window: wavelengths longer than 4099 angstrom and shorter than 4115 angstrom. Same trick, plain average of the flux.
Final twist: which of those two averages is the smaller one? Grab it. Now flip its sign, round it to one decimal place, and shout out -10.5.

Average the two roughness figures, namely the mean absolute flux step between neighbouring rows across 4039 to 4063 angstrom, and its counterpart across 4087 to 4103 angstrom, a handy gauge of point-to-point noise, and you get 1.37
